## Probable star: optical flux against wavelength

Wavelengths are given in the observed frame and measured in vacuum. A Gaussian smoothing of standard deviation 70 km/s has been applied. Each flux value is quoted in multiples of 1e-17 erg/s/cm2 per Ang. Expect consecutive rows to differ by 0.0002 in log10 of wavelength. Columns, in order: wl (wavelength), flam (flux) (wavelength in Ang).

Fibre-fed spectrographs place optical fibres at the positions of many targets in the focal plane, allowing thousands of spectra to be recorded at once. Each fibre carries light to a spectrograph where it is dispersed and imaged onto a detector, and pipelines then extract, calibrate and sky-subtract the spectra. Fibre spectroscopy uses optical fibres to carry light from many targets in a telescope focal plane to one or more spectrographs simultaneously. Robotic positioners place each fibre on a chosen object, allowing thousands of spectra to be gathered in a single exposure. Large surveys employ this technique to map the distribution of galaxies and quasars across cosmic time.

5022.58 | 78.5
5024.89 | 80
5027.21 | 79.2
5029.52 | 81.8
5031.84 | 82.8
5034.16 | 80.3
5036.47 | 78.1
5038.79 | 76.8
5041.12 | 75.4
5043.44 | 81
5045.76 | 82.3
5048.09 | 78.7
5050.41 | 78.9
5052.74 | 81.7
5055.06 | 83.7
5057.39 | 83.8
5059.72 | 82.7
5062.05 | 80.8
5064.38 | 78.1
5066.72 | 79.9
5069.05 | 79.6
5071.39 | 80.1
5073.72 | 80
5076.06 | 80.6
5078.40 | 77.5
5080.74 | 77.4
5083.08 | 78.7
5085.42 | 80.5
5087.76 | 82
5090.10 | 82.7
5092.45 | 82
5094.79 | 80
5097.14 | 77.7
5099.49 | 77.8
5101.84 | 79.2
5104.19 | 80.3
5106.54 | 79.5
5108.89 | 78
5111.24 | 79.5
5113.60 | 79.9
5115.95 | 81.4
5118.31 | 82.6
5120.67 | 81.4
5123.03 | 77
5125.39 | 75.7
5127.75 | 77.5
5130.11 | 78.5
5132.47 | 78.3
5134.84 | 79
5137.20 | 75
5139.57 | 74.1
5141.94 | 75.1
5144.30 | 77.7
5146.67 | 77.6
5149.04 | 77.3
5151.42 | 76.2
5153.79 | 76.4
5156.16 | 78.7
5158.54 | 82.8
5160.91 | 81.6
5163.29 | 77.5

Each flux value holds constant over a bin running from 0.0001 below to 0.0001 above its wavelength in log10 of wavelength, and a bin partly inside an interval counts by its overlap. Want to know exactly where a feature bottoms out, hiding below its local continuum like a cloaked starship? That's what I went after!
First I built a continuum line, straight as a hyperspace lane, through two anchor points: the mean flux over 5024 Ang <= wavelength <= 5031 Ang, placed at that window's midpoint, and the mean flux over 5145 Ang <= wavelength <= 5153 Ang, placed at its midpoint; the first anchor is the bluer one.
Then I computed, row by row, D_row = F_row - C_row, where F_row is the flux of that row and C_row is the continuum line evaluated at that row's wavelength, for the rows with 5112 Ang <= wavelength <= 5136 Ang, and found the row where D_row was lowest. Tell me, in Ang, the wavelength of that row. 5125.39 Ang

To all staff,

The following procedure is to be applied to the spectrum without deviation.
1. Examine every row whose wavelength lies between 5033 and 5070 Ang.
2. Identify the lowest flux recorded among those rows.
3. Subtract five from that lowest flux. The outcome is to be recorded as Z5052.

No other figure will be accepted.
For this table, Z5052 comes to 70.4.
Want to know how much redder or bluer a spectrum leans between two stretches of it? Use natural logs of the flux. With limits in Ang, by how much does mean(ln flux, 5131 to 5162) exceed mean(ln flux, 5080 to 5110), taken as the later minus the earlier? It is -0.026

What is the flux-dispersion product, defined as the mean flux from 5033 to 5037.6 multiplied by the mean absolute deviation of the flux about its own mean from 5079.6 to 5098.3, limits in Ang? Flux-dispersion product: 133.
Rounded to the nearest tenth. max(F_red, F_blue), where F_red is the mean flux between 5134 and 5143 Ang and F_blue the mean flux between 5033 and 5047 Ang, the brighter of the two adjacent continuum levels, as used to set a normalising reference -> 79.0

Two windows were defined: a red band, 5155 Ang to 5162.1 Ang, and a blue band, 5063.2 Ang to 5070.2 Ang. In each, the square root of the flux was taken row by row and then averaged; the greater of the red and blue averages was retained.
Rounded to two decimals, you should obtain 9.00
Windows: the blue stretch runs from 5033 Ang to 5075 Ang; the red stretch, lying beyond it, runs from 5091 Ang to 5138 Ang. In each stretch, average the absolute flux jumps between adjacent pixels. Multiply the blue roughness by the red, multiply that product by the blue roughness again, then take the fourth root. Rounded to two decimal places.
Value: 1.44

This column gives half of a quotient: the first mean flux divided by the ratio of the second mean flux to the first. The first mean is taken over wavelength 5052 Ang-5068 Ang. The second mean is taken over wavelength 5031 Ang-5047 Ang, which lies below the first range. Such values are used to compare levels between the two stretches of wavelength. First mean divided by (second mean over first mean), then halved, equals 41.8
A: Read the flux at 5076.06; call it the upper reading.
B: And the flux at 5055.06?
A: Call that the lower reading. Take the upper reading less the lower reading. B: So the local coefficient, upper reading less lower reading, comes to -3.10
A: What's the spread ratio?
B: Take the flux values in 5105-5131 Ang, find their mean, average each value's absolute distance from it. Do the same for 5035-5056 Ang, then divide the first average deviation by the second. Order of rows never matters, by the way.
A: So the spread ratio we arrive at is 0.74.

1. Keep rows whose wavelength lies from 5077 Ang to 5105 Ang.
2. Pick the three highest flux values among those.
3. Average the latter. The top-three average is 82.2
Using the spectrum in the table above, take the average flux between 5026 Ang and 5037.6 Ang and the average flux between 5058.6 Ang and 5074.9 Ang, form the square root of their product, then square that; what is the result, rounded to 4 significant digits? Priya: 6449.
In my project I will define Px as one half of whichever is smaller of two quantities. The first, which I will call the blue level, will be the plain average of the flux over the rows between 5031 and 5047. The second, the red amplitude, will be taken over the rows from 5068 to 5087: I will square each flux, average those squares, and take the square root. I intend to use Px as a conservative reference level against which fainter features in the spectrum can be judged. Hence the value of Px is 39.7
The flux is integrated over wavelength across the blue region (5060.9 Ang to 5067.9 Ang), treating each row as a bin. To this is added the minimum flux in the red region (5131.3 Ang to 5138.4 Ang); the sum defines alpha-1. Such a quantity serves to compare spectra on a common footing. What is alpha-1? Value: 632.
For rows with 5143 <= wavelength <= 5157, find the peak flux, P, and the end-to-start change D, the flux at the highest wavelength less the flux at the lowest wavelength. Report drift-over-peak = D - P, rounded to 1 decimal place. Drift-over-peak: -77.7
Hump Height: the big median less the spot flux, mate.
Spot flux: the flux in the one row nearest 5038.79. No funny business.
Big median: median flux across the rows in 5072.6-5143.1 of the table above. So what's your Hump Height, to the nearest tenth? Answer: 2.3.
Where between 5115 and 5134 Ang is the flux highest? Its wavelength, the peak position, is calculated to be 5118.31 Ang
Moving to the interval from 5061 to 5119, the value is 5090.10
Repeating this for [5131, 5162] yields 5158.54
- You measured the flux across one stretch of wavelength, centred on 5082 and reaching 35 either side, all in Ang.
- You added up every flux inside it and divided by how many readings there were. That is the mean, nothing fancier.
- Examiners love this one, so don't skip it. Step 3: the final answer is 80.1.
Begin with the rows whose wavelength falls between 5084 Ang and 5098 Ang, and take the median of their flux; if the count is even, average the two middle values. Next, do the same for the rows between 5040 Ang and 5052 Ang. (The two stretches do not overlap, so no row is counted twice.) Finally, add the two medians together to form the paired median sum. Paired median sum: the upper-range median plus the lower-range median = 160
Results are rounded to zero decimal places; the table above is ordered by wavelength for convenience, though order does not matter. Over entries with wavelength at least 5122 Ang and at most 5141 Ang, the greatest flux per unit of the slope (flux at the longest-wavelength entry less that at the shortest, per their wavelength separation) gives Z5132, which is -451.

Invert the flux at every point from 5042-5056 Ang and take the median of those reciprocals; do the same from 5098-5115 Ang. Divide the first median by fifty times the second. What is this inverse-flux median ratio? 0.0195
